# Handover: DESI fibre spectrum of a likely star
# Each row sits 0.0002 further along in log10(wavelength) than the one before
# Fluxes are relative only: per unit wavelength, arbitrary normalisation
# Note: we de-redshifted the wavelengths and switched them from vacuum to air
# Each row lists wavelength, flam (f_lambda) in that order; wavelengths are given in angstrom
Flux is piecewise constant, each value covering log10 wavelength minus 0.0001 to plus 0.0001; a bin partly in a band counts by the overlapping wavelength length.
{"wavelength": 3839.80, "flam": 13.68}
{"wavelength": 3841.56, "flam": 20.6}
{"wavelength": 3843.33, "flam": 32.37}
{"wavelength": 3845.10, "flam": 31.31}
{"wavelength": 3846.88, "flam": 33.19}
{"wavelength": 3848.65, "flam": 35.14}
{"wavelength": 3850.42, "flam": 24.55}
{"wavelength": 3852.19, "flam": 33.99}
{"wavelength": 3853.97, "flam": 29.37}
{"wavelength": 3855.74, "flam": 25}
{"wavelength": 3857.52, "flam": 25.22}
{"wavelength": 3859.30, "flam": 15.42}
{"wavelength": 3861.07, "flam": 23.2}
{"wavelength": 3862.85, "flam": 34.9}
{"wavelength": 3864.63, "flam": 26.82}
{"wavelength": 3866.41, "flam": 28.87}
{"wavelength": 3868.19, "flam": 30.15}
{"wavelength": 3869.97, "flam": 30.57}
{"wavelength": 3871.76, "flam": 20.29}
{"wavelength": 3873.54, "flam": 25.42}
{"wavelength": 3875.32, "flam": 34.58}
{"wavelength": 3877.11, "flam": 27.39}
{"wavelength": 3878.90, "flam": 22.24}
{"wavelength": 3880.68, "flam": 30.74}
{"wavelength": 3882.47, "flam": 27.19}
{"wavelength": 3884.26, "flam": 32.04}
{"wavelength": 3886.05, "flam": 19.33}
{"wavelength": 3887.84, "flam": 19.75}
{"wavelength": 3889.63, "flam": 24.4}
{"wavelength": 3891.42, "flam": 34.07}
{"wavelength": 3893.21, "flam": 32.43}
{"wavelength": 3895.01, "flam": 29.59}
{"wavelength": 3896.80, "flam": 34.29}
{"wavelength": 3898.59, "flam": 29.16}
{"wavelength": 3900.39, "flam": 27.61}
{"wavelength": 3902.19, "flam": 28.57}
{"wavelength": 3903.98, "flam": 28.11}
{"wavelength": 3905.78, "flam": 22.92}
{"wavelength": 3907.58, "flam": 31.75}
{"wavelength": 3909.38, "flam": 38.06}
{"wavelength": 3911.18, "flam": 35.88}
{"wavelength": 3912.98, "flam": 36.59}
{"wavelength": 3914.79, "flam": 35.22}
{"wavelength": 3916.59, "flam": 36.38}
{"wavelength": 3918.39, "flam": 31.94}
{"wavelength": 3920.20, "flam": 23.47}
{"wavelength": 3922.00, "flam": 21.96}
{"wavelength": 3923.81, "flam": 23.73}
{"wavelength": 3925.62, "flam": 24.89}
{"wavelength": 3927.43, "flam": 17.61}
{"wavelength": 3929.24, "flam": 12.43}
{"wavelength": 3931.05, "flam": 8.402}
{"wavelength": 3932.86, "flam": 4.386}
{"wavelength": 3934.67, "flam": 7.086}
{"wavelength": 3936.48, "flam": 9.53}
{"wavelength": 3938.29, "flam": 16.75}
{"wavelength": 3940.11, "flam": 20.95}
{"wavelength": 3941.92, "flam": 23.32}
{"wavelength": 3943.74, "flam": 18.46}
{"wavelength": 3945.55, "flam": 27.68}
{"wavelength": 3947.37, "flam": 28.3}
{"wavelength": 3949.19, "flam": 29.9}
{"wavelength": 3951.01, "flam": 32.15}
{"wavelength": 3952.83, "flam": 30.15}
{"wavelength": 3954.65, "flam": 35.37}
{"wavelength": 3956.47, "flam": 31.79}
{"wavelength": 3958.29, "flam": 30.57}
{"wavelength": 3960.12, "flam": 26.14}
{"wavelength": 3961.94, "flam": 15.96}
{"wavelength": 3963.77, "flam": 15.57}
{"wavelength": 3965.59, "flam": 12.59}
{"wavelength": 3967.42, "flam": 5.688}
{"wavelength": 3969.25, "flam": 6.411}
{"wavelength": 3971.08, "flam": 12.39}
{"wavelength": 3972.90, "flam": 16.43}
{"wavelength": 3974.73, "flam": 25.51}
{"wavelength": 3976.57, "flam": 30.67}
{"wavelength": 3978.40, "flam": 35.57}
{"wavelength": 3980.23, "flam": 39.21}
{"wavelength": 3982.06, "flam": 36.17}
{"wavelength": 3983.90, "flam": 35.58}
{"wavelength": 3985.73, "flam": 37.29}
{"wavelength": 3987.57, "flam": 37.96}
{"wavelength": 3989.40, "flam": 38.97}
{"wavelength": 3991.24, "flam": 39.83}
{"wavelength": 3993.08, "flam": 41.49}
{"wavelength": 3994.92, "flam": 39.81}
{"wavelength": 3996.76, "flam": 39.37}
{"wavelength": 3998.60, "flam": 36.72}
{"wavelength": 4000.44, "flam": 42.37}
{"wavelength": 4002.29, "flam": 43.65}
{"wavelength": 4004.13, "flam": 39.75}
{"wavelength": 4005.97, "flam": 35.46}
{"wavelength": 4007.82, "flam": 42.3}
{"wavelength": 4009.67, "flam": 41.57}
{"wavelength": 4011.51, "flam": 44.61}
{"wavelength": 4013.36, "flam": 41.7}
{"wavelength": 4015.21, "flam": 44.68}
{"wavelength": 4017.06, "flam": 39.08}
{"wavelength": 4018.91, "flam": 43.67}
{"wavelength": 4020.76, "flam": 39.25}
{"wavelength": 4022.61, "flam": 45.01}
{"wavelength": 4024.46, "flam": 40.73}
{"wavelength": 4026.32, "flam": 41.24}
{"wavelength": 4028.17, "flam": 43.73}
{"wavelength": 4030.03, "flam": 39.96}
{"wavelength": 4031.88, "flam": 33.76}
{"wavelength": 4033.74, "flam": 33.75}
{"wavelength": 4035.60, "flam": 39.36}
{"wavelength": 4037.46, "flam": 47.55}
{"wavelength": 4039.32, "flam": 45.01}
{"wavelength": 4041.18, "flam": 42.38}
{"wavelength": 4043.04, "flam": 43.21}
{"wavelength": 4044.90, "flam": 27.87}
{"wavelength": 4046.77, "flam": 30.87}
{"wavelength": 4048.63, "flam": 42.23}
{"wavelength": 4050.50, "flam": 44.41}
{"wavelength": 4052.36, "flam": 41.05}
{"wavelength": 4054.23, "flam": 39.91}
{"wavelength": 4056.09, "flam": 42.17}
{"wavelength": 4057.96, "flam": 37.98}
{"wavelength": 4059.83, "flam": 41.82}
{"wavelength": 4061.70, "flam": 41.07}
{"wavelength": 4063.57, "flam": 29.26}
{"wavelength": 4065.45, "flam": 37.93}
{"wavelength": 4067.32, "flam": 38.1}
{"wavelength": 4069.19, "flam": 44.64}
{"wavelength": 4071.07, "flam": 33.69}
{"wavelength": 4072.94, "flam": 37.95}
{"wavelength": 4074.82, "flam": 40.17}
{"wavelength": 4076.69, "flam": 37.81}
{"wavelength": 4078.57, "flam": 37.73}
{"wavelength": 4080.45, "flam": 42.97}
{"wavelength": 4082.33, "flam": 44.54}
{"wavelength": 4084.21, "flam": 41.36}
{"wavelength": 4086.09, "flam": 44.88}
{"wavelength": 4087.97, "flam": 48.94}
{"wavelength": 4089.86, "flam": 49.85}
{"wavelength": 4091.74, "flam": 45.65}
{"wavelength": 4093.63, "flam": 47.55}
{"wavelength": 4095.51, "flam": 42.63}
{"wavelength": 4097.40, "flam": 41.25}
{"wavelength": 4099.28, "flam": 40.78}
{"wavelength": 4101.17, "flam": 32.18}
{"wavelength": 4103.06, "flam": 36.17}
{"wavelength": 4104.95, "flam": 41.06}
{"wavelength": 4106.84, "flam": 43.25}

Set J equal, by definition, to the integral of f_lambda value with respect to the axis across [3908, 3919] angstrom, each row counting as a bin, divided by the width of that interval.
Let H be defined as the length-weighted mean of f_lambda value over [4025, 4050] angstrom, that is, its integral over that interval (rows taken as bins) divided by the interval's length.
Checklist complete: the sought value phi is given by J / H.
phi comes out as 0.90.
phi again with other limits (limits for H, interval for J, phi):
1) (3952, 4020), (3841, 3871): 0.86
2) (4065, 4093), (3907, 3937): 0.56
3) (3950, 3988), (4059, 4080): 1.47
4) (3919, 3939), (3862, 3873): 1.81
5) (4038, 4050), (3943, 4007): 0.77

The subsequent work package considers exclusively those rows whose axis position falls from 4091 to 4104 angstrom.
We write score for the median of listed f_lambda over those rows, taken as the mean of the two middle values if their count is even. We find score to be 41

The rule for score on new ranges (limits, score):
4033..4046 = 42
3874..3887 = 27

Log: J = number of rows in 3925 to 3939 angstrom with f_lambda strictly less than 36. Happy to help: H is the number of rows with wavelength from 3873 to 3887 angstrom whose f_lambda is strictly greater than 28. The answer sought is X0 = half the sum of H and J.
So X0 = 5.5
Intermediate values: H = 3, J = 8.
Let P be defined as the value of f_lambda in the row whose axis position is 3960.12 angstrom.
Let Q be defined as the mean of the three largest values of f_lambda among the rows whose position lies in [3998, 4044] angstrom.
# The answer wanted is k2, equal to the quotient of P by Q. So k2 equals 0.57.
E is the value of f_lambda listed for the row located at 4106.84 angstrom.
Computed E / 43.25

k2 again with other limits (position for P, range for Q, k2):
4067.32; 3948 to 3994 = 0.95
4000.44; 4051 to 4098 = 0.87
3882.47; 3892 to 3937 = 0.73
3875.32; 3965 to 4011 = 0.81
